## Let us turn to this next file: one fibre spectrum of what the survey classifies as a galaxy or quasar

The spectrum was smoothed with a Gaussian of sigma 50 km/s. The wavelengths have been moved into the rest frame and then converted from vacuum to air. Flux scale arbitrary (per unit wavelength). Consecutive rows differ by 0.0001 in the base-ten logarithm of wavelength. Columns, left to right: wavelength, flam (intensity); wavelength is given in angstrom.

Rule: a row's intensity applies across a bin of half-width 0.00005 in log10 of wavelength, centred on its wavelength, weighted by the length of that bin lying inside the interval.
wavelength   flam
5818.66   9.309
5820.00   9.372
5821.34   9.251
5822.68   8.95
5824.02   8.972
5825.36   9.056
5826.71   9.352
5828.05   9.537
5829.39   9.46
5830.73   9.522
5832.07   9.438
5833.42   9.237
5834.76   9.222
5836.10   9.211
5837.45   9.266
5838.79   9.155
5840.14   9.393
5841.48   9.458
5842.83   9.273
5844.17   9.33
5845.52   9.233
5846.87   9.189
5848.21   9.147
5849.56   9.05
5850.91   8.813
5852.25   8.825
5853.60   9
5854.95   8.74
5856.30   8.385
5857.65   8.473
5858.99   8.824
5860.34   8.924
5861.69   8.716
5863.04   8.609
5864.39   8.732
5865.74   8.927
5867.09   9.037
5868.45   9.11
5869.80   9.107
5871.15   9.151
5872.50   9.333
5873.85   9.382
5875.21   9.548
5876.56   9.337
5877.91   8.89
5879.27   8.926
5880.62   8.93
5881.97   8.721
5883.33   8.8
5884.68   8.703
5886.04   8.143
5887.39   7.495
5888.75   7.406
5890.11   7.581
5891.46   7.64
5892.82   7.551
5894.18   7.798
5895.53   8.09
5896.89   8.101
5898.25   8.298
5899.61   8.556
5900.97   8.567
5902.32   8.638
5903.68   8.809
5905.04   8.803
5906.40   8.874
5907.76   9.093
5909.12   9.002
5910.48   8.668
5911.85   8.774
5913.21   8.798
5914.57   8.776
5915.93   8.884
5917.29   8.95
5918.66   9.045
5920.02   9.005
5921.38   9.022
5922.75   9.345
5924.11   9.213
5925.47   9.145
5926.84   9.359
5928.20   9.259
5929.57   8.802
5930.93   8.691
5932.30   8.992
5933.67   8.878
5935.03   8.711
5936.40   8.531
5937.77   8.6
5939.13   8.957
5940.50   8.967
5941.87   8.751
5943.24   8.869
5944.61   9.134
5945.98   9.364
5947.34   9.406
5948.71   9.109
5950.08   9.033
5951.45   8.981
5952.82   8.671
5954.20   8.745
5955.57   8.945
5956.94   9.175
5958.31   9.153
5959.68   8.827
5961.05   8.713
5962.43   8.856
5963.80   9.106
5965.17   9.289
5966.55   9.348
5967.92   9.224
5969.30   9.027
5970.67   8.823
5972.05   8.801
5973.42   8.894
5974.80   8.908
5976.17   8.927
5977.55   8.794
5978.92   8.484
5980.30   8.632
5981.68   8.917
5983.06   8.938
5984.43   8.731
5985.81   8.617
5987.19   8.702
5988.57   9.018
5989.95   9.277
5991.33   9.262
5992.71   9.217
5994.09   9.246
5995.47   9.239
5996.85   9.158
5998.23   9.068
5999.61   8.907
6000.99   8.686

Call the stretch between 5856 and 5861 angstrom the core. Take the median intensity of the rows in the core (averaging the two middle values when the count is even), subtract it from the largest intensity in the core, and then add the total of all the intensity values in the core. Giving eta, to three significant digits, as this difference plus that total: 34.9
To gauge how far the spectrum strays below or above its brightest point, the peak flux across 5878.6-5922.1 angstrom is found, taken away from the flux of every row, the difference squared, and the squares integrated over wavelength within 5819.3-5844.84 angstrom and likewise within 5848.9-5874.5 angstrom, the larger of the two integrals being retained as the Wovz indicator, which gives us 2.6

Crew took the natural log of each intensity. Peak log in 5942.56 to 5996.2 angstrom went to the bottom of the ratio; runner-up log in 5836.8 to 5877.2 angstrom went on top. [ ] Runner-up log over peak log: 1.00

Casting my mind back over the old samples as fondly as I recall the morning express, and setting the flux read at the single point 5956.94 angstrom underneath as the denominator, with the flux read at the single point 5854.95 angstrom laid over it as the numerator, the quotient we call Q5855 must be 0.95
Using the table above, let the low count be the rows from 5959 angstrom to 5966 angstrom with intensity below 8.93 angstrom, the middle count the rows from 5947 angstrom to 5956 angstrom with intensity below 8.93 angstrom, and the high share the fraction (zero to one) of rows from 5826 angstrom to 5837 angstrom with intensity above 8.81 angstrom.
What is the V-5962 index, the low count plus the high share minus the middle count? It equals 2.0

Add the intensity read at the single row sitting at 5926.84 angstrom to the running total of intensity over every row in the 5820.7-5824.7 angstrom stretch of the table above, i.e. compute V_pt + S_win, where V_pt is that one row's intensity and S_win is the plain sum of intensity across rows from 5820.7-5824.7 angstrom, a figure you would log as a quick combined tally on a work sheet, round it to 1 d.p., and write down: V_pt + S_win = 36.5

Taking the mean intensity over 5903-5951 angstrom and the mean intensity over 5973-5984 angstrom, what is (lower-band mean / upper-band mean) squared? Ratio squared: 1.03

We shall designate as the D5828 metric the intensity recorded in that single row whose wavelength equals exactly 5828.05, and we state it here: 9.537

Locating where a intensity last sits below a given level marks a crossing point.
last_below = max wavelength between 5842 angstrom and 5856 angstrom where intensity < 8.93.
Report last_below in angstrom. 5854.95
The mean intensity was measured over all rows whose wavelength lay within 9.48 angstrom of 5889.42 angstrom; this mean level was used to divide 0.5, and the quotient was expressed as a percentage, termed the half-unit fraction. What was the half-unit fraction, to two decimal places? 6.18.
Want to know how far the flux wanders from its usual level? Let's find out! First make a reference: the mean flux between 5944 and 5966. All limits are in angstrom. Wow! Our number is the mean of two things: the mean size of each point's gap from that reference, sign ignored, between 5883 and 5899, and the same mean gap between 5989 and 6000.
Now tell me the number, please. 0.62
